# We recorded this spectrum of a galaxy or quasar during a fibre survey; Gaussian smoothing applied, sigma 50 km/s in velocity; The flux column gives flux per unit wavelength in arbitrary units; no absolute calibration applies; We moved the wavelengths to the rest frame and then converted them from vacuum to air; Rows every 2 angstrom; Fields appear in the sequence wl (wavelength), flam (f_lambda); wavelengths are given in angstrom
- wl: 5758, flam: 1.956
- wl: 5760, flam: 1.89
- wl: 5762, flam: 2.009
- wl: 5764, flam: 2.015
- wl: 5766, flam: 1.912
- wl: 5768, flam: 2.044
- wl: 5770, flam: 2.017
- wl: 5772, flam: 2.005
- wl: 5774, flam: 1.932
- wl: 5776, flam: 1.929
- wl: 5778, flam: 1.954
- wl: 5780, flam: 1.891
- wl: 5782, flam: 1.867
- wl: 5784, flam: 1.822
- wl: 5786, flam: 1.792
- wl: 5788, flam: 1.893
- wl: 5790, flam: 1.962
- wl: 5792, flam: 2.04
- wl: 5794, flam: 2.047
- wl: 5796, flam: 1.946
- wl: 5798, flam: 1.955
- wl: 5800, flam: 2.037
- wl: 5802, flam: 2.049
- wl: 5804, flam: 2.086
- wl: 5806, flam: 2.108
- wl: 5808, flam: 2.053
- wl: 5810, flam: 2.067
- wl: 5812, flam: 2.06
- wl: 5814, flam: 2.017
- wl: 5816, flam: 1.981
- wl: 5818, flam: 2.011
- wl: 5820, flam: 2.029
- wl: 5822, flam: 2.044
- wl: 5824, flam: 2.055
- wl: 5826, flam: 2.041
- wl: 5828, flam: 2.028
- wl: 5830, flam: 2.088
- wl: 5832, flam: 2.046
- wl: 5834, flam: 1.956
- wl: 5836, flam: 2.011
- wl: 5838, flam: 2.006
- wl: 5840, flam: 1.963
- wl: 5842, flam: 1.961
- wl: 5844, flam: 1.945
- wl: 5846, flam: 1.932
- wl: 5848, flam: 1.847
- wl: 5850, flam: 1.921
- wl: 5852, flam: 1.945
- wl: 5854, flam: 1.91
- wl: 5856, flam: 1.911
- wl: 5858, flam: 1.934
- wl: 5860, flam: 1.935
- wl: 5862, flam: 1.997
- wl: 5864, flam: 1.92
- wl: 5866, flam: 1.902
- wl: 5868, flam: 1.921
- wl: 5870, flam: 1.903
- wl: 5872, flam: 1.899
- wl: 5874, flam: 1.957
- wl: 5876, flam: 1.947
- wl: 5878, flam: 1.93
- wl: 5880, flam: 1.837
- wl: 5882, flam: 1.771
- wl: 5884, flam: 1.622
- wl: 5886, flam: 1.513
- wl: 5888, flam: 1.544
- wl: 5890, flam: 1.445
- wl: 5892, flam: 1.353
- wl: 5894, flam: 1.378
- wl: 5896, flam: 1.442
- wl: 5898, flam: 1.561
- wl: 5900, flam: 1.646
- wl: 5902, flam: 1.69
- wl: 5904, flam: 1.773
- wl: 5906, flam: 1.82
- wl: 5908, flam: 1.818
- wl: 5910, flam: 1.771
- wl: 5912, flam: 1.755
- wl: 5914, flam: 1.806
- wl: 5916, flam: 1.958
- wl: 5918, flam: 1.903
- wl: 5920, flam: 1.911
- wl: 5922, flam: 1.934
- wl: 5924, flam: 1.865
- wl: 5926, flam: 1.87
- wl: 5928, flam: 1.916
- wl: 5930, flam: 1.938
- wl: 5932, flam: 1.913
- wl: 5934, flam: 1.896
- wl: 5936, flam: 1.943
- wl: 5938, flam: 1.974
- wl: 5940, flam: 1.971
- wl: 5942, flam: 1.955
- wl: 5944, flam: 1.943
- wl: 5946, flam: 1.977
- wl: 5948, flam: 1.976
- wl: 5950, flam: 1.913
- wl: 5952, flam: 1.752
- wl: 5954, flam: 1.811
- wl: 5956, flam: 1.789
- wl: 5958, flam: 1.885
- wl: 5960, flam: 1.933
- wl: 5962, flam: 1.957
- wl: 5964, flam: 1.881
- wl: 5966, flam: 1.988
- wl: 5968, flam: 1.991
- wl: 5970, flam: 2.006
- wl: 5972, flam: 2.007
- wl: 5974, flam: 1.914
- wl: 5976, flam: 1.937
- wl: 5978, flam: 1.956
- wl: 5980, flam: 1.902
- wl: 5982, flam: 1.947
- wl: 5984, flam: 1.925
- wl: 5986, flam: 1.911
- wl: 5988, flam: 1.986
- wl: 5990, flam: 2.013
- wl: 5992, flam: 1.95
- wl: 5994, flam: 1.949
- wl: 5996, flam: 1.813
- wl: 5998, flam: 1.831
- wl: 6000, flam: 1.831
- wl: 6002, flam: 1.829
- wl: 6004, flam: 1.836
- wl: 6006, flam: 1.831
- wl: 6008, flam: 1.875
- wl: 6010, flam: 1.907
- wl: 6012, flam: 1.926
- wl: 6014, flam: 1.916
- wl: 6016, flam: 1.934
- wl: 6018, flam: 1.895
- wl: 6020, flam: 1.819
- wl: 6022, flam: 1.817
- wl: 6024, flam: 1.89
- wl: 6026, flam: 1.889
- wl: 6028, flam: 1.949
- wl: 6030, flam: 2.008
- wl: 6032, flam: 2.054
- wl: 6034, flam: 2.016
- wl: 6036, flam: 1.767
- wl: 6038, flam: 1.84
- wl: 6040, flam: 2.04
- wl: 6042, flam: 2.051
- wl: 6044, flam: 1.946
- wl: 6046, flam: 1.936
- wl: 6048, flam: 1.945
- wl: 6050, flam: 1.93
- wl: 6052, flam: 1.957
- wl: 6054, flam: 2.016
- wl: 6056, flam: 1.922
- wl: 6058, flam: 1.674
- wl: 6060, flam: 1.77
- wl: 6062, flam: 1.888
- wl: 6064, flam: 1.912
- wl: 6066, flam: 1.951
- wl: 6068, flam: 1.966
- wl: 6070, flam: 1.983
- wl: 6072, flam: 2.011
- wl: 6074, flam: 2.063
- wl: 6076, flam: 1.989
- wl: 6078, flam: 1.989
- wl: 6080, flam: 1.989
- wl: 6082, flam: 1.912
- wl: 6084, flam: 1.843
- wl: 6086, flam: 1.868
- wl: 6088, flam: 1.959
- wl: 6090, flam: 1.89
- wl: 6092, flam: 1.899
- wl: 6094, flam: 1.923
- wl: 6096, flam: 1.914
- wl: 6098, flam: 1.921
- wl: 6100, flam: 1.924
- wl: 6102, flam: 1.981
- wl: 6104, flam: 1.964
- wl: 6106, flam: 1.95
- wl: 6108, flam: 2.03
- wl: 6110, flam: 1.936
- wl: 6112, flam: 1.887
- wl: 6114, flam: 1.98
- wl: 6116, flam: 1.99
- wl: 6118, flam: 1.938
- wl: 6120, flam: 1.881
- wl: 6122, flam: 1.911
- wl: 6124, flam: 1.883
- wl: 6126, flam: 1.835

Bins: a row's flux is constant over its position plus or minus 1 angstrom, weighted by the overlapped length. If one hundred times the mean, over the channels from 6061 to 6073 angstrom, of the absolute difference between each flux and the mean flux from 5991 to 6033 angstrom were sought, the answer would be 6.1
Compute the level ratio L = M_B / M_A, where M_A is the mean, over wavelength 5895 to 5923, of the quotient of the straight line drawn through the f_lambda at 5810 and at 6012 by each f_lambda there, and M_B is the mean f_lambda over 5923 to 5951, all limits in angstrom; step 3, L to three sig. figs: 1.70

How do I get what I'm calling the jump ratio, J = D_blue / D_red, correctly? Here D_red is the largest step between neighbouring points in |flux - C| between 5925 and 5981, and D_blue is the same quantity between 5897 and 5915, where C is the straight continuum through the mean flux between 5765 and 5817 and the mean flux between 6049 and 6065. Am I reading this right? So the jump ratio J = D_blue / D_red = 0.53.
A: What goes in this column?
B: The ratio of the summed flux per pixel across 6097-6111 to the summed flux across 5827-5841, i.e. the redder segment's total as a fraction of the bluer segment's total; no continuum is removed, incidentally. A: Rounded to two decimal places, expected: 0.97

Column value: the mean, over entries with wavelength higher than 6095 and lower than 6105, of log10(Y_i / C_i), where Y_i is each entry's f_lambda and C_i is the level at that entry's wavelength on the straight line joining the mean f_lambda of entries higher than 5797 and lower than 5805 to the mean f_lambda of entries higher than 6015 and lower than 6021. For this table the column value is 0.026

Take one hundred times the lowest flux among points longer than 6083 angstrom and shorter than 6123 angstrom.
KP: 184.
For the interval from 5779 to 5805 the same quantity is 179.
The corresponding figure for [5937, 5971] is 175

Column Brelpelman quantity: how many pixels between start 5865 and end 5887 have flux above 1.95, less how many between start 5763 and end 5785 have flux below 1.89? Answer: -1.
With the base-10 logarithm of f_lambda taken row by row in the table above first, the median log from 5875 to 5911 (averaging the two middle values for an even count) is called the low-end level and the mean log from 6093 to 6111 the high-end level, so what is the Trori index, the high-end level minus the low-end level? 0.07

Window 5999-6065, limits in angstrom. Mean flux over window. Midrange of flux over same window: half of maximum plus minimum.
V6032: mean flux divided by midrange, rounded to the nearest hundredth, 1.02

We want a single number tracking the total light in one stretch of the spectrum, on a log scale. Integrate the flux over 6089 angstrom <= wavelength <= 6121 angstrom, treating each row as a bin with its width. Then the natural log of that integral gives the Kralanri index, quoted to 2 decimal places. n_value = 4.13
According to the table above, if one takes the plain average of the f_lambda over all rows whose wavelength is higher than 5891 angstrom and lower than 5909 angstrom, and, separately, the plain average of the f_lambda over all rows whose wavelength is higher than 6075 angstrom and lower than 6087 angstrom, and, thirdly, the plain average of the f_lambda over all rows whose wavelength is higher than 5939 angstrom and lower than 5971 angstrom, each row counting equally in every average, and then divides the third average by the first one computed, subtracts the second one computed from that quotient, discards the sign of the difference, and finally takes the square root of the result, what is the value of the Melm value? 0.859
